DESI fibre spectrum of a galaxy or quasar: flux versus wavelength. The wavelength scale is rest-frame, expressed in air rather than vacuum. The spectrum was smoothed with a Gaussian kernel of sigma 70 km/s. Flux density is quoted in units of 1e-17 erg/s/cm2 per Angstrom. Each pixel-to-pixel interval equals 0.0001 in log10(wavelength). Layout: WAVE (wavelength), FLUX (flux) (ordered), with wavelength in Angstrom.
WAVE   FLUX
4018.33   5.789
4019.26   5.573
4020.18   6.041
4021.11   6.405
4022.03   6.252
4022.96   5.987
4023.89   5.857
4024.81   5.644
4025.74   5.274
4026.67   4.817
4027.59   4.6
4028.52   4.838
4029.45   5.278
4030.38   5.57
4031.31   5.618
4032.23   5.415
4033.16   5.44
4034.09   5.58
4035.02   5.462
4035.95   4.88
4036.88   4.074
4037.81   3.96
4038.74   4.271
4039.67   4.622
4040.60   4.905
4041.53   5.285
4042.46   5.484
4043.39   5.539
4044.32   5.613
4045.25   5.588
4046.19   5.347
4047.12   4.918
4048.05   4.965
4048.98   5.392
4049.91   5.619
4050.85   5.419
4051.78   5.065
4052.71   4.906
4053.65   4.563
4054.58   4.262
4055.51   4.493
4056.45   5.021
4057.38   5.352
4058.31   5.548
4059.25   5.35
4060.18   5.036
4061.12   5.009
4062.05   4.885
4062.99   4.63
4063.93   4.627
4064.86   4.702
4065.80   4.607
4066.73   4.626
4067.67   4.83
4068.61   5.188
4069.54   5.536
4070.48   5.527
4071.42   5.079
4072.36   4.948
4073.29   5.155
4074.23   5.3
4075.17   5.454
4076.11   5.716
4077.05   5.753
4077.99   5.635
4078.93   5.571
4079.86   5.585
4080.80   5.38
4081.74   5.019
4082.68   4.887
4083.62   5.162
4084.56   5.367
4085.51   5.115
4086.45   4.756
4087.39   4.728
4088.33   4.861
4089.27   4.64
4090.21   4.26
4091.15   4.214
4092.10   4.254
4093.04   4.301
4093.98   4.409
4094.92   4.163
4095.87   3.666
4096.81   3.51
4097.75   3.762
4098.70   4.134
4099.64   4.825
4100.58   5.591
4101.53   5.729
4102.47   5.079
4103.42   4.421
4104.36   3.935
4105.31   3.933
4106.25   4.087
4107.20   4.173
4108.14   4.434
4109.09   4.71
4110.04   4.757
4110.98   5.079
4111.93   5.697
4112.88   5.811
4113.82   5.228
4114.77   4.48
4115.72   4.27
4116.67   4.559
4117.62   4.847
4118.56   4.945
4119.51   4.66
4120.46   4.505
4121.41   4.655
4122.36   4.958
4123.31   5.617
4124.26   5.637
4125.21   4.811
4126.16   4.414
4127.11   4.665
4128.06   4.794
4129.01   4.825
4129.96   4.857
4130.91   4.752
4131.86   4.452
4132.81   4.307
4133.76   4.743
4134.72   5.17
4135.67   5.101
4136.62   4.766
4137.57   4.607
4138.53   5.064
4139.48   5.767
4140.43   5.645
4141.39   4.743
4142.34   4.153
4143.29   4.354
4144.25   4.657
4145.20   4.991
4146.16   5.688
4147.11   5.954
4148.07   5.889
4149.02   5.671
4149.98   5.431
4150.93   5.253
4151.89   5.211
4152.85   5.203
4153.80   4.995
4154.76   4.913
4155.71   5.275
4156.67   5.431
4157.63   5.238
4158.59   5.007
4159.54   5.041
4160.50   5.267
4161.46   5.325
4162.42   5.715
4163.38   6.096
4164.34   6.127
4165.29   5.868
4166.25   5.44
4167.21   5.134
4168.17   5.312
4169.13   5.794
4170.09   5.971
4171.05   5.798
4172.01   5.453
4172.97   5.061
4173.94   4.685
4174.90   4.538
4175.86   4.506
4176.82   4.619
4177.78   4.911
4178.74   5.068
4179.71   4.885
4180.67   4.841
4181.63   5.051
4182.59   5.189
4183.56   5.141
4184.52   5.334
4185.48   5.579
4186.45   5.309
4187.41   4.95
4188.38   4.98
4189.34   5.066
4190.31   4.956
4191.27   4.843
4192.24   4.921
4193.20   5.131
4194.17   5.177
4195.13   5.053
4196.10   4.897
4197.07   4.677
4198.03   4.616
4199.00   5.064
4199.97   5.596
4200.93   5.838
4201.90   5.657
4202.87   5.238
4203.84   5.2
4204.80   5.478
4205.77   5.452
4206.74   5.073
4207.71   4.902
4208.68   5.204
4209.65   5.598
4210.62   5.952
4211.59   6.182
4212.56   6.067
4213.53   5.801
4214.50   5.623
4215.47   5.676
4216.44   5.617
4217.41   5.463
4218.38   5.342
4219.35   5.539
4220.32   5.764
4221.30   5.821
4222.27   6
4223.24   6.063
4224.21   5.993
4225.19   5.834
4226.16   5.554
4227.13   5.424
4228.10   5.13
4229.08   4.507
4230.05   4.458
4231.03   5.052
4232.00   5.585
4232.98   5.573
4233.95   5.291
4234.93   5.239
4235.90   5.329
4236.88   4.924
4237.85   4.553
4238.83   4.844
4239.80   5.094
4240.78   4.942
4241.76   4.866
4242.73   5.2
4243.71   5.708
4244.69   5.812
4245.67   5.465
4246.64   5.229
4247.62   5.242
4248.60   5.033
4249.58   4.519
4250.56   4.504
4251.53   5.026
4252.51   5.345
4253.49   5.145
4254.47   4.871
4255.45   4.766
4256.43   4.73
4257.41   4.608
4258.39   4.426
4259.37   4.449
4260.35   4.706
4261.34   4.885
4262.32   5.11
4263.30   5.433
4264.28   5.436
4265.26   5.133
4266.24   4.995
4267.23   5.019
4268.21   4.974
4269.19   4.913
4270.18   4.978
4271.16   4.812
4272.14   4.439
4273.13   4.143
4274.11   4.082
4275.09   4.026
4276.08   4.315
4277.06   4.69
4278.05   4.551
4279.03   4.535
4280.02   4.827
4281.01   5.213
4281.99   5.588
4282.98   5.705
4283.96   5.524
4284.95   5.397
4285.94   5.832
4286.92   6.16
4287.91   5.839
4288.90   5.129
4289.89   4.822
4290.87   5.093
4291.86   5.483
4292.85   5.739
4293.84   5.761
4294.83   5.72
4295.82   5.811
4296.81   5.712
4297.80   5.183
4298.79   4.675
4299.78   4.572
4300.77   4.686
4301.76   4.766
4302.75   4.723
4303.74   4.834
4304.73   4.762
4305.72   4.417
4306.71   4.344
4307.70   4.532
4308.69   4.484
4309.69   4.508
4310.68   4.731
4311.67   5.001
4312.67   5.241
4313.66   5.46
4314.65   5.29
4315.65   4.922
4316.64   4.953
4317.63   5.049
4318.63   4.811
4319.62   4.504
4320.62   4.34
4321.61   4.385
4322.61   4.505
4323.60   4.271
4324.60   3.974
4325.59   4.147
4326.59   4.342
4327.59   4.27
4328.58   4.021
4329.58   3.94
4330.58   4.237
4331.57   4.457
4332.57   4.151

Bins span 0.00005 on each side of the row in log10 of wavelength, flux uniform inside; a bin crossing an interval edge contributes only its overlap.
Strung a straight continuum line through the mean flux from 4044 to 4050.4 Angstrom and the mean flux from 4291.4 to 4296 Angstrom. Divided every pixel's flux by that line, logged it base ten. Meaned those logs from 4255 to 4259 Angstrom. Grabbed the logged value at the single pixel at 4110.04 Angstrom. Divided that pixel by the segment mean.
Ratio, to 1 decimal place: 0.7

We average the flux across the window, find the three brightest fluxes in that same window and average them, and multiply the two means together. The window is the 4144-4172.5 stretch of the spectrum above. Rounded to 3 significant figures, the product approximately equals 33.0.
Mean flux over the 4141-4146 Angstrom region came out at 4.6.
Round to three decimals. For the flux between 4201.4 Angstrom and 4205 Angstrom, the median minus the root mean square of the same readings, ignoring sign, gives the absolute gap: 0.038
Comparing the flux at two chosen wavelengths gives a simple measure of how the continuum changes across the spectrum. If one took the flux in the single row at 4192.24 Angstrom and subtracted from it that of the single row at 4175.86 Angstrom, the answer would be 0.4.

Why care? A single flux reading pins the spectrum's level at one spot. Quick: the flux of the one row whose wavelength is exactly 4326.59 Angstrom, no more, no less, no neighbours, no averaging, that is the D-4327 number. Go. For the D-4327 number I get 4.342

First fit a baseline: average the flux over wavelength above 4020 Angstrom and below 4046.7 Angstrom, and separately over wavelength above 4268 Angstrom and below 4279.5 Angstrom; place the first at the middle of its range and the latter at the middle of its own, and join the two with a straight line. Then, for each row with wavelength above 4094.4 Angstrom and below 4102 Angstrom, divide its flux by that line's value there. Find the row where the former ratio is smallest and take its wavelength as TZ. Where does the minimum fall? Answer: 4096.81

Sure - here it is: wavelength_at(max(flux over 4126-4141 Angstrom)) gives 4139.48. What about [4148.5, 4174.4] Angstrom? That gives 4164.34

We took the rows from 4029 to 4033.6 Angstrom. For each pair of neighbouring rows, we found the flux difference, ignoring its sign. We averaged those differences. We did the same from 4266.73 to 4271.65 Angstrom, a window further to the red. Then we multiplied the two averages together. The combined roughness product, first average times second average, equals 0.012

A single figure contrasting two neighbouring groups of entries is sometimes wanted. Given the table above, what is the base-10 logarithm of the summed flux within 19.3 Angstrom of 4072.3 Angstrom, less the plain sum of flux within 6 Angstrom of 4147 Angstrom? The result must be -65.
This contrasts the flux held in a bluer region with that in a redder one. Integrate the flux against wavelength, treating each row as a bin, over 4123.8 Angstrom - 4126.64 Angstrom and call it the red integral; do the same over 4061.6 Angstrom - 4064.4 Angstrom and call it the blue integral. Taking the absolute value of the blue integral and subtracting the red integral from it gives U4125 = -0.9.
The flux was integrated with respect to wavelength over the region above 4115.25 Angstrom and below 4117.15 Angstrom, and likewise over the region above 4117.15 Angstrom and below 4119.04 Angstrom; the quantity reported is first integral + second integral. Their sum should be 17.7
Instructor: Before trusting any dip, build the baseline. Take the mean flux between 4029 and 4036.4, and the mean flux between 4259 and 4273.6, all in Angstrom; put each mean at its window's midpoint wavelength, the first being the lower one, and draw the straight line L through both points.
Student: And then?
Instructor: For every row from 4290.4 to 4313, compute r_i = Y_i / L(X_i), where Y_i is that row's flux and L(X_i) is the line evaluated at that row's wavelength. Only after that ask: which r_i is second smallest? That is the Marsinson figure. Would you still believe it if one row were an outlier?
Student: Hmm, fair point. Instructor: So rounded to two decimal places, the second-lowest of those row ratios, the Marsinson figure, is 0.92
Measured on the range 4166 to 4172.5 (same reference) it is 1.04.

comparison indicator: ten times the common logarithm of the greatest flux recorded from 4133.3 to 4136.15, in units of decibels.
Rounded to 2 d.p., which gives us 7.13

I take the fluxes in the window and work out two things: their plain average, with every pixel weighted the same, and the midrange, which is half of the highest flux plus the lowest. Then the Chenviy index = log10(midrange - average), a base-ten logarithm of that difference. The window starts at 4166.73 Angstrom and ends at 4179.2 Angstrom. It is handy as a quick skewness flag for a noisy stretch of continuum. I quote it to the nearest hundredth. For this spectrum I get -1.02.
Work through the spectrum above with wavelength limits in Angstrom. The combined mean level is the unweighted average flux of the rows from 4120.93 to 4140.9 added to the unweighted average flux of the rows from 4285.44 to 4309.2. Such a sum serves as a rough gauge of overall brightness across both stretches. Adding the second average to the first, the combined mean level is 10.1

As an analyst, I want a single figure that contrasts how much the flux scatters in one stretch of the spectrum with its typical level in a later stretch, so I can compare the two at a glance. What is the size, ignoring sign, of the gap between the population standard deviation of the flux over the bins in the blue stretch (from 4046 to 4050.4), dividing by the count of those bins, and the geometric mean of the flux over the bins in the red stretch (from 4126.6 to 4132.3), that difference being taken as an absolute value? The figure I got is 4.5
